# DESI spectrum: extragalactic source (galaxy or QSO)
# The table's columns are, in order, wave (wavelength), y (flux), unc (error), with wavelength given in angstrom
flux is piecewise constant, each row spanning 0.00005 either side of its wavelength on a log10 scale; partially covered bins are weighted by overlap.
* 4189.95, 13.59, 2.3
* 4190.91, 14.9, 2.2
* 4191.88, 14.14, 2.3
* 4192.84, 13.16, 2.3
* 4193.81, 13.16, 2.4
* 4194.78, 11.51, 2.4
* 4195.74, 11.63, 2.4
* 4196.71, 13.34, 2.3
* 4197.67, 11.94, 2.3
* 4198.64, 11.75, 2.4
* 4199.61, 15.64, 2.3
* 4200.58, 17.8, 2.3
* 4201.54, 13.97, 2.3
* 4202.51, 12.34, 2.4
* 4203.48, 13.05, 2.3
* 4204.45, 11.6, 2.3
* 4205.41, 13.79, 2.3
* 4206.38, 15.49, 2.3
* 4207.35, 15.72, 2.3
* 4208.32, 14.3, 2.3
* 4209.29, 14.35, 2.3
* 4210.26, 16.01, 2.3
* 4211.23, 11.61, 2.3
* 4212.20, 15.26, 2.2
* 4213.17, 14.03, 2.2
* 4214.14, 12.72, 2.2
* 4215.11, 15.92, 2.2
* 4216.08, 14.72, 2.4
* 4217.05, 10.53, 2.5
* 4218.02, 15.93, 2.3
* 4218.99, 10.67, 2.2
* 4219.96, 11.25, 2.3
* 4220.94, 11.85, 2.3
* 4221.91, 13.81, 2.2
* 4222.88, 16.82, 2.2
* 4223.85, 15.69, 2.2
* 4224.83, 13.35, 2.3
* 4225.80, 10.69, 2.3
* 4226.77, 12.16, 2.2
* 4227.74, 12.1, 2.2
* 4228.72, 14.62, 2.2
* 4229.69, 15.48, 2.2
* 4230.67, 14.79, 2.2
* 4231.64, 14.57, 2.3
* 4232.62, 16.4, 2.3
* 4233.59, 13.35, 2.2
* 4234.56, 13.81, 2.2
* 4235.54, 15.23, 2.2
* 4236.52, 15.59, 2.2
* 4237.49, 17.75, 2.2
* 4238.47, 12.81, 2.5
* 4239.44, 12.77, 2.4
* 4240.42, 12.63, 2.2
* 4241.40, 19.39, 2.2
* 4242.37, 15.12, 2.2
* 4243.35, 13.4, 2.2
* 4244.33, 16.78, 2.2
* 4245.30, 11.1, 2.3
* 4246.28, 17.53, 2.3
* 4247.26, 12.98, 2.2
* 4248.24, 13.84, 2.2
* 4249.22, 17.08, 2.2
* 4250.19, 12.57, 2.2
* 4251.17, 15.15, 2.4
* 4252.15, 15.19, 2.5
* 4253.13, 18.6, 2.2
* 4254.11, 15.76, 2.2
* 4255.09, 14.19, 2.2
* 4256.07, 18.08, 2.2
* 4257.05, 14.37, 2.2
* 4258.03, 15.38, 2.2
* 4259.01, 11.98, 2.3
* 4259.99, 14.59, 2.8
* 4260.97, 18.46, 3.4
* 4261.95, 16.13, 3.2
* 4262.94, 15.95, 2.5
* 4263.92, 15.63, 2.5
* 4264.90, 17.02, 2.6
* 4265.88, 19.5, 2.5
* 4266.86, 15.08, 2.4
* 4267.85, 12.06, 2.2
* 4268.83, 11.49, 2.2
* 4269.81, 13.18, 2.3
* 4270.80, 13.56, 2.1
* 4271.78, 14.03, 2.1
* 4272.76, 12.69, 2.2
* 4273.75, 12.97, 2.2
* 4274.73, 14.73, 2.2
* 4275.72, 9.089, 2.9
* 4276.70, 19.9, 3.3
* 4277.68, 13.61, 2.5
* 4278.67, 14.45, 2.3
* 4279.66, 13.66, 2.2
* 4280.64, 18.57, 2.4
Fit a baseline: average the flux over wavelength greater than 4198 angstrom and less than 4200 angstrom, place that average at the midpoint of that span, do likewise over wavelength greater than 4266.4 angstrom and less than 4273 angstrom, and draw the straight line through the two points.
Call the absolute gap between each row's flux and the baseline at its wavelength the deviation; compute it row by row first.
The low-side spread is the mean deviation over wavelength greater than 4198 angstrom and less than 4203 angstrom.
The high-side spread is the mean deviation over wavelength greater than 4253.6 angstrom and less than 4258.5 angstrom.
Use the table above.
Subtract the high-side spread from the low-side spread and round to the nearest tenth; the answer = -0.4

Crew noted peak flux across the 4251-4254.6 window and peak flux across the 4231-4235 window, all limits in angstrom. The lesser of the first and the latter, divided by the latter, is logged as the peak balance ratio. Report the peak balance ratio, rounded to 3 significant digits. 1.00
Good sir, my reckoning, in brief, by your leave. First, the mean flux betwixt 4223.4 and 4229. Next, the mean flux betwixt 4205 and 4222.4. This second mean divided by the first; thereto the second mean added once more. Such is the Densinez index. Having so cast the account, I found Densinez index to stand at 14.83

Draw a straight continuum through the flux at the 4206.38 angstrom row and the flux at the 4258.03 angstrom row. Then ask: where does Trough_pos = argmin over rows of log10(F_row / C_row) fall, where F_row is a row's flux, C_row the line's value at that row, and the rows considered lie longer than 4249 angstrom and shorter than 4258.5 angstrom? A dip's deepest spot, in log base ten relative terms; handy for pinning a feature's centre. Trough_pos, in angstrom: 4250.19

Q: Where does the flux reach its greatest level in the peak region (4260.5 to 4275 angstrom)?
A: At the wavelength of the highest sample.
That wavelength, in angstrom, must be 4265.88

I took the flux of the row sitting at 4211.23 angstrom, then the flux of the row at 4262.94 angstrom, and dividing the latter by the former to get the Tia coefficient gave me 1.4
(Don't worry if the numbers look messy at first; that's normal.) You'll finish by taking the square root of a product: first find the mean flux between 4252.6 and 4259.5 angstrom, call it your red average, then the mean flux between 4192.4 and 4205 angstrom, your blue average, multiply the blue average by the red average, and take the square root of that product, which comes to 14.27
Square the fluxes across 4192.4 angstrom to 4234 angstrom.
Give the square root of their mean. 13.82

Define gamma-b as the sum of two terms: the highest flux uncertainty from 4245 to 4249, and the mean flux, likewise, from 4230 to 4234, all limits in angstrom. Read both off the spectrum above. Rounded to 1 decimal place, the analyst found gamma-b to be 17.1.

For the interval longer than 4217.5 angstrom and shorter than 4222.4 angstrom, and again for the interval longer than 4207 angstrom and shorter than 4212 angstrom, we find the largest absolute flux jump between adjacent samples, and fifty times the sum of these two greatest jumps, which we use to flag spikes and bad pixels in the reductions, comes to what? 483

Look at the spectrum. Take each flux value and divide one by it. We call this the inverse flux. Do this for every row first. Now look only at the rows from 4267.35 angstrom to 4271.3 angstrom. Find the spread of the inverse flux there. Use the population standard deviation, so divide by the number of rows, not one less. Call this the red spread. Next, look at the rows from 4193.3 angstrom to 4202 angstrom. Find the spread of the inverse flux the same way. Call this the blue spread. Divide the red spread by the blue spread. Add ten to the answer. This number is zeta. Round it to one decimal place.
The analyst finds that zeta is 10.5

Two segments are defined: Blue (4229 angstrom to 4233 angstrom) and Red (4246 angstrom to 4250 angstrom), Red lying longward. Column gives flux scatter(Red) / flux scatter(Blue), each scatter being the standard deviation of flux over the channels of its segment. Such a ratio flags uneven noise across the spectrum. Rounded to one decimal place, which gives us 2.8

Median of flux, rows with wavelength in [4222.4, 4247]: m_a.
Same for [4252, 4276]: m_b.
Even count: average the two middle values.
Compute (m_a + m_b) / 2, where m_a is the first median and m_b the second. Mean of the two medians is 14.7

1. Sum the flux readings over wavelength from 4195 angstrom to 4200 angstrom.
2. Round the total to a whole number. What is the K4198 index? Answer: 64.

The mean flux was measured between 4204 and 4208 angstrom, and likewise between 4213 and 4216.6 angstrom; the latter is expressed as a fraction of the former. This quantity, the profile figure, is 1.01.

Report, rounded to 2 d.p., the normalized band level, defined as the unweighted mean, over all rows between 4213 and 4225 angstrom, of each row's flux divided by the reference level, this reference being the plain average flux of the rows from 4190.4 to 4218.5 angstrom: 0.99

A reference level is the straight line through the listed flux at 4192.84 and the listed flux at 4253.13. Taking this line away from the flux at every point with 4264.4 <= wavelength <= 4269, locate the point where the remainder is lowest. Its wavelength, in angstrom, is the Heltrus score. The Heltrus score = 4268.83 angstrom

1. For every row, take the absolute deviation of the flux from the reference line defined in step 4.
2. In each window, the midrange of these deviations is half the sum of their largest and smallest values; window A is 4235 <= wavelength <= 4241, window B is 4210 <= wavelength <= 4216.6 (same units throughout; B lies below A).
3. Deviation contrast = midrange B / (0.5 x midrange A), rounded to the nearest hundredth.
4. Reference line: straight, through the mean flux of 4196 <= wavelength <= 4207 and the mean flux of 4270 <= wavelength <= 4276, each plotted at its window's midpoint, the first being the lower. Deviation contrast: 1.17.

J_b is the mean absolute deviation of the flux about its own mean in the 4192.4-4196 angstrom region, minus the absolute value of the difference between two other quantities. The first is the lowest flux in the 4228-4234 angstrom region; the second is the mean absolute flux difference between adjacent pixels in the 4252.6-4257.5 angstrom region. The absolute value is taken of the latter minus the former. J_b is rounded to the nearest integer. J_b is -10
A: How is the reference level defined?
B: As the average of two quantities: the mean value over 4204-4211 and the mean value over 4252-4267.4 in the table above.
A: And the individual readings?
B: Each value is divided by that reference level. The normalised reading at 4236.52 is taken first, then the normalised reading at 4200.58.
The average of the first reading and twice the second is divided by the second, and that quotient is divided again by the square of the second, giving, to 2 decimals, 1.05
